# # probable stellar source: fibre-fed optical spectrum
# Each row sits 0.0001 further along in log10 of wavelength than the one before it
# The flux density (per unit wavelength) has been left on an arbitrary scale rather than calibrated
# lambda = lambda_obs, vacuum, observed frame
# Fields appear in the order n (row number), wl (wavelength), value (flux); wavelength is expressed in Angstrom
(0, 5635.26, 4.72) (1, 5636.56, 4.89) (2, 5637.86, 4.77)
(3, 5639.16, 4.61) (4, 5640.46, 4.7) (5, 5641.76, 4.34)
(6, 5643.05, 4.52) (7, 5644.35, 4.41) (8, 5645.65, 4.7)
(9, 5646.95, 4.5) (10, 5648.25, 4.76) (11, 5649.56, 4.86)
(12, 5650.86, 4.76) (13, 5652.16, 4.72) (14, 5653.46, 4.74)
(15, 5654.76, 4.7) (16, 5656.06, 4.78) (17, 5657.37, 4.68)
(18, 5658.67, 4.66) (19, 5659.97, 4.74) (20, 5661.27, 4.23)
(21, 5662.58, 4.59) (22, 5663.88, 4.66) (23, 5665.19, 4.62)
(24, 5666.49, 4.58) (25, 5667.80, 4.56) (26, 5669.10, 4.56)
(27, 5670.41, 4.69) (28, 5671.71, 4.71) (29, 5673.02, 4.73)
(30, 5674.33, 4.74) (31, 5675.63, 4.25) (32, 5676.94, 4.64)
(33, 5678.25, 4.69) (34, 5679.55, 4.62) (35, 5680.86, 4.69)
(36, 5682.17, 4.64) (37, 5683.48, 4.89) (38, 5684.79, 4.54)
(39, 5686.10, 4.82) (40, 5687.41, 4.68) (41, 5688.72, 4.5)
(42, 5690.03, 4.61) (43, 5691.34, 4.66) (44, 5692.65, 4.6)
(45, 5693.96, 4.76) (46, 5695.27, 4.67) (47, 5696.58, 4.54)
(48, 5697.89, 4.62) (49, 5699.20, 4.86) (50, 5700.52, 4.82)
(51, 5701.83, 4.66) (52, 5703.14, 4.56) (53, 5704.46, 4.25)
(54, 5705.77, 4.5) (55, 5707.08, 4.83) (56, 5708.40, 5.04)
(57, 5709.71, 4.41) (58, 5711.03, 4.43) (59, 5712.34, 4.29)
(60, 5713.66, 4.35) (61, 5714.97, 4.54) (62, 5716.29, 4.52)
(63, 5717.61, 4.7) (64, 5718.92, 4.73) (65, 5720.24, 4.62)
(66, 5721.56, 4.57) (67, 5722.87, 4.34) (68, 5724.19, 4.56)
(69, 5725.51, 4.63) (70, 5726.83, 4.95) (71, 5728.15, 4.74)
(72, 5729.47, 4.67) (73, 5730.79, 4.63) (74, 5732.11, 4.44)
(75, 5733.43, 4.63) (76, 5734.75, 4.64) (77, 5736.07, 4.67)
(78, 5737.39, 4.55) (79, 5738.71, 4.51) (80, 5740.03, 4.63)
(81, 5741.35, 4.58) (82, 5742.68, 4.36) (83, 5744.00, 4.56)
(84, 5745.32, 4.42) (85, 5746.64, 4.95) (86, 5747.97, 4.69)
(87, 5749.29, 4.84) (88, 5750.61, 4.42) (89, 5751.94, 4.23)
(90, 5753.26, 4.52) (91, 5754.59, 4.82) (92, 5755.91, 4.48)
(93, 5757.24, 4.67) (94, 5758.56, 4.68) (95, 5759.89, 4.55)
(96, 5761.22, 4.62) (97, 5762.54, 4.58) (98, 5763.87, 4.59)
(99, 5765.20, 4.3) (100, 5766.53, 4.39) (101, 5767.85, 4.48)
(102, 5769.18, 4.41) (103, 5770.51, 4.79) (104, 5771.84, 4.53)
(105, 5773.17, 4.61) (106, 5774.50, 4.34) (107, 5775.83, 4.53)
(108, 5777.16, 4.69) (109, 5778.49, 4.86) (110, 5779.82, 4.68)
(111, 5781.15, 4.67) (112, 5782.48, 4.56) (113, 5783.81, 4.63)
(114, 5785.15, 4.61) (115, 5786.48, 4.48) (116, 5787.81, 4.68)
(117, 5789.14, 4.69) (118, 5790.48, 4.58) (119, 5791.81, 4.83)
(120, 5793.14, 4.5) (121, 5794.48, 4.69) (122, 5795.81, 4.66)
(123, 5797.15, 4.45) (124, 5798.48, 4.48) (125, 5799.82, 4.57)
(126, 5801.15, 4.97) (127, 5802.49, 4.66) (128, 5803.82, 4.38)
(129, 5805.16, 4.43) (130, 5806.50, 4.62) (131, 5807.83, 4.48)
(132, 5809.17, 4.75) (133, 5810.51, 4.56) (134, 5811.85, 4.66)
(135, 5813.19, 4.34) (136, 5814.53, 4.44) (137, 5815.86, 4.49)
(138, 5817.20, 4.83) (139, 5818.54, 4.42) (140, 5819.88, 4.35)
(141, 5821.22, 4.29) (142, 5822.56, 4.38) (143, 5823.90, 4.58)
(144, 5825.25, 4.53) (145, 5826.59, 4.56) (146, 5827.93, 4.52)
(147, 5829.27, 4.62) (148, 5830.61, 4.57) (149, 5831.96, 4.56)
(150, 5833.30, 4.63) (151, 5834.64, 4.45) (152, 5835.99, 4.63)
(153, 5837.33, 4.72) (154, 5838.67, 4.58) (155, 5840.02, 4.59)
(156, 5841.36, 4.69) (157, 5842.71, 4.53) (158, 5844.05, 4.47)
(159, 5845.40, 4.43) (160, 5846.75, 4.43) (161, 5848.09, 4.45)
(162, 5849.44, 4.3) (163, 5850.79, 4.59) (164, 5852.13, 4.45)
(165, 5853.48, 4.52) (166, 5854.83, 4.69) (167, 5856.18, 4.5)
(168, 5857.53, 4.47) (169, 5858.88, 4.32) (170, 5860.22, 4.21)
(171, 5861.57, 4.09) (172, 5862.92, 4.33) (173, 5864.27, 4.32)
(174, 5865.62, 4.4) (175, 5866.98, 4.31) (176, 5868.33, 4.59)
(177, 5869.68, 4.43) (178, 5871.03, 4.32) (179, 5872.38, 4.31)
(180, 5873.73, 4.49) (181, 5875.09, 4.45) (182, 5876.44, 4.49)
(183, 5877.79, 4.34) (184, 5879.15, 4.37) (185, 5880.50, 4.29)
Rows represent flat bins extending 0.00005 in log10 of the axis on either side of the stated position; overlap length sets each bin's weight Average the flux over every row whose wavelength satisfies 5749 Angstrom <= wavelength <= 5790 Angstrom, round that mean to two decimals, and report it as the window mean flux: 4.58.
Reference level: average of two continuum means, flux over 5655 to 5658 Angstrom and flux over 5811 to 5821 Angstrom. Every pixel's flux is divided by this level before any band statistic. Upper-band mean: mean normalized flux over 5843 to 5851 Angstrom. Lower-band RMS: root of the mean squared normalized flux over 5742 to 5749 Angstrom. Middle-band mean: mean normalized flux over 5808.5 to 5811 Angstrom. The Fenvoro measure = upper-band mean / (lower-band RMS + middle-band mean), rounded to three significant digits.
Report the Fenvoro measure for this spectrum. 0.480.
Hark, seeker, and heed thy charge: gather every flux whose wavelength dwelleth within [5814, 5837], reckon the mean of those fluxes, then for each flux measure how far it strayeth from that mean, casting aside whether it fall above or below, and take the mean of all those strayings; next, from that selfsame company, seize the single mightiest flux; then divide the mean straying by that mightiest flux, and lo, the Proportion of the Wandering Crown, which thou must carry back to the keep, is 0.020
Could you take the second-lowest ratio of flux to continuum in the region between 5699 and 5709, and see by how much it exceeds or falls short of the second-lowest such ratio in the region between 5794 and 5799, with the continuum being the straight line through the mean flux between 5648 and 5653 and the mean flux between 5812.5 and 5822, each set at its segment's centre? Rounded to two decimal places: -0.03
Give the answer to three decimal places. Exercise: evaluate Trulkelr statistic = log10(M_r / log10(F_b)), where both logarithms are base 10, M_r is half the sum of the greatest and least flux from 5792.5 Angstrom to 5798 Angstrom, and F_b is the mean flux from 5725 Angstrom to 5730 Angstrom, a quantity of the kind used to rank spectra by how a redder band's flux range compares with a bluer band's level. 0.830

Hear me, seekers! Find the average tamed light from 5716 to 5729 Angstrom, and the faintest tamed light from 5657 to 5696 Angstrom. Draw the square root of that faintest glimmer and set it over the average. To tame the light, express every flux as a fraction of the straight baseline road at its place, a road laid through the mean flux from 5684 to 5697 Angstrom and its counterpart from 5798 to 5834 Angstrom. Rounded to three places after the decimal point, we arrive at 0.948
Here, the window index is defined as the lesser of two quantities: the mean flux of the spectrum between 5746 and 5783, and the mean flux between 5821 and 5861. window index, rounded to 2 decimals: 4.51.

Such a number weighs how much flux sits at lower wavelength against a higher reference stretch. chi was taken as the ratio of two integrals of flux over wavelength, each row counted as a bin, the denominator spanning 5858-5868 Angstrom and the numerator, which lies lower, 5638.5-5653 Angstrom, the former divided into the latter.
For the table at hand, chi 1.6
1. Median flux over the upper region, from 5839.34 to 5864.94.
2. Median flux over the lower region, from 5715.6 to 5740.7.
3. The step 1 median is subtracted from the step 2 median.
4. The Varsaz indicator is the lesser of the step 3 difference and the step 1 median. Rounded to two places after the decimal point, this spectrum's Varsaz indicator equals 0.18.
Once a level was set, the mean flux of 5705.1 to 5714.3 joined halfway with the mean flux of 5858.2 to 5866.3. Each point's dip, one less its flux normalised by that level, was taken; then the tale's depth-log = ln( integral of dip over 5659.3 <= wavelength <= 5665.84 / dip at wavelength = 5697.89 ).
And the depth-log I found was 1.6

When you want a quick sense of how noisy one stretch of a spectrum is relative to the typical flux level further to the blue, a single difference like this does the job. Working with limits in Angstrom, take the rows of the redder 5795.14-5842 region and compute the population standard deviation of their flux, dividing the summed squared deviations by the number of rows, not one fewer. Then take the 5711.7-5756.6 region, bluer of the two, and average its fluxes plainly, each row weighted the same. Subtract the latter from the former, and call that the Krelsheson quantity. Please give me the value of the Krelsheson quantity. -4.44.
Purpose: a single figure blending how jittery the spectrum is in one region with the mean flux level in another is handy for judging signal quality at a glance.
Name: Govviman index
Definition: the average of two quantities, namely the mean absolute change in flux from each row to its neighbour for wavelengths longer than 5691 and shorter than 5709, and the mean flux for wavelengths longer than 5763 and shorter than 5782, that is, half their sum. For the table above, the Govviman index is 2.36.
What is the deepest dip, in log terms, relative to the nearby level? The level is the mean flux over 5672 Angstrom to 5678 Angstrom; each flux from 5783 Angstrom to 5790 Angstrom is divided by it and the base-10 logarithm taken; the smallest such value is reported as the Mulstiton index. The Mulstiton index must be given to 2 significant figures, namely -0.011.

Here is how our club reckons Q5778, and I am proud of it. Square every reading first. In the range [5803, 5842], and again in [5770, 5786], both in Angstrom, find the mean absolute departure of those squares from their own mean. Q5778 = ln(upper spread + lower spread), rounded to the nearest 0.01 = 0.60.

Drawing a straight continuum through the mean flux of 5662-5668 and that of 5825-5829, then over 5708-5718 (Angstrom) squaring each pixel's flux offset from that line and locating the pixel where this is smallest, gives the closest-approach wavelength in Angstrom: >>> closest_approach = 5714.97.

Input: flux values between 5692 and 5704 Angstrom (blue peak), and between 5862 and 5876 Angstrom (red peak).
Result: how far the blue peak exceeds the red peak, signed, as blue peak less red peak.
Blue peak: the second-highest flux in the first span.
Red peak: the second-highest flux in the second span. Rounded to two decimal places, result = 0.33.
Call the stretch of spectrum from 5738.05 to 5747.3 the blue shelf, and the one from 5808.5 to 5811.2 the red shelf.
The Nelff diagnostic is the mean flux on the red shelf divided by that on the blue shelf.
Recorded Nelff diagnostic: 1.02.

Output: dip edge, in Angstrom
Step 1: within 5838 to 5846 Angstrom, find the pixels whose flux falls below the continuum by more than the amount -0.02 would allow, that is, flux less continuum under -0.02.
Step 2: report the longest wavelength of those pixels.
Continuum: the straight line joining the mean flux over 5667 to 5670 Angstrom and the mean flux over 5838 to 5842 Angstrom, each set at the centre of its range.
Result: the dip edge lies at 5845.40 Angstrom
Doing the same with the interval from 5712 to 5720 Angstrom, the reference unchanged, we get 5716.29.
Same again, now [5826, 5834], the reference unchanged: 5831.96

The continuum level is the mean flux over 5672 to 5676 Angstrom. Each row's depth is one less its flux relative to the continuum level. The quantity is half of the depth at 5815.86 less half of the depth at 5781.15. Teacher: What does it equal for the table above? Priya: 0.020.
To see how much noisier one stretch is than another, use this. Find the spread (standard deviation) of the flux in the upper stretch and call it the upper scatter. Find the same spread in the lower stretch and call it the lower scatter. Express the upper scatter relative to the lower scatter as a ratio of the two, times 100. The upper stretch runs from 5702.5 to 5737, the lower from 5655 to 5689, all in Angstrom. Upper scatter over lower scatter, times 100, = 130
